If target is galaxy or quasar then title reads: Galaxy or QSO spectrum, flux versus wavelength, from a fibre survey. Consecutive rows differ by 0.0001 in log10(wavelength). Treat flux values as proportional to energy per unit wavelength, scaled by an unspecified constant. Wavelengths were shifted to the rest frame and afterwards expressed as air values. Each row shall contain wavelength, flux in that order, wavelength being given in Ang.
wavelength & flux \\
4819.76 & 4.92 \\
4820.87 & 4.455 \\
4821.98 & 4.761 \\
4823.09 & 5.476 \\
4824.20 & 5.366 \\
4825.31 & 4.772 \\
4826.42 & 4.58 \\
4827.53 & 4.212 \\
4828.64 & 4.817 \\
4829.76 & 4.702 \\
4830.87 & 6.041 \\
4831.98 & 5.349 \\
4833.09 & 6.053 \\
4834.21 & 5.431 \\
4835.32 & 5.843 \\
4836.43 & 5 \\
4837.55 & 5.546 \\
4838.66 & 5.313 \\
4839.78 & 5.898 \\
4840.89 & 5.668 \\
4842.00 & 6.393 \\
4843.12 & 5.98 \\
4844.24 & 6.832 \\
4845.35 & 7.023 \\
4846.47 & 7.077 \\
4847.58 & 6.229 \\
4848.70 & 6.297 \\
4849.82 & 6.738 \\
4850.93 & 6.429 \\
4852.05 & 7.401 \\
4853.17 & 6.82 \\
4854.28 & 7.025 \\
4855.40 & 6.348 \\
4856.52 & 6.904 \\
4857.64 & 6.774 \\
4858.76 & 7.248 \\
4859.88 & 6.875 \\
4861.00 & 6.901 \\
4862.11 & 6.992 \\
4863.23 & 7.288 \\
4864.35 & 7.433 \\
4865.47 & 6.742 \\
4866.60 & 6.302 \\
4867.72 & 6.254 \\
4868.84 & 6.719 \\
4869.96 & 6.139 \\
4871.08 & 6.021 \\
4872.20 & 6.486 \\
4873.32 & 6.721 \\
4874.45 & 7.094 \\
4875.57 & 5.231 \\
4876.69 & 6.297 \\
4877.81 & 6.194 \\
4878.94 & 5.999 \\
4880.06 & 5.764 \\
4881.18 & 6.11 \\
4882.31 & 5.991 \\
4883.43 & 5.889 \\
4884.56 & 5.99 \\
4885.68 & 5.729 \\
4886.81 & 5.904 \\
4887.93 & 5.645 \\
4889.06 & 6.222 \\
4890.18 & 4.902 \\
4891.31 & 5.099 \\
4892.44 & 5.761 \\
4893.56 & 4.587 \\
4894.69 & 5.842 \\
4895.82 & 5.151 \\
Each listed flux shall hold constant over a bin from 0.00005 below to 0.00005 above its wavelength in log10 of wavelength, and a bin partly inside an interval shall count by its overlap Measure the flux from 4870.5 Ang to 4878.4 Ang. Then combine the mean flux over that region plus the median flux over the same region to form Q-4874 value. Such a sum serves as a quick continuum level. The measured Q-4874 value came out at 12.6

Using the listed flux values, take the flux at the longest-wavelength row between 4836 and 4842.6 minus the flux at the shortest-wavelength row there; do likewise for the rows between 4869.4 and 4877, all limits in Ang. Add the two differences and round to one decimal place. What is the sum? 1.6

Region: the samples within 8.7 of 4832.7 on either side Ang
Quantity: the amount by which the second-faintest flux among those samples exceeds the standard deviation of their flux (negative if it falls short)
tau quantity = 4.0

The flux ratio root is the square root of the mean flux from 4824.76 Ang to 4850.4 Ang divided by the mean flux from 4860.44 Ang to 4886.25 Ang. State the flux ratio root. 0.95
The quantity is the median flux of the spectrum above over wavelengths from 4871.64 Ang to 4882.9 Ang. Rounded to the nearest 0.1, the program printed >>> 6.2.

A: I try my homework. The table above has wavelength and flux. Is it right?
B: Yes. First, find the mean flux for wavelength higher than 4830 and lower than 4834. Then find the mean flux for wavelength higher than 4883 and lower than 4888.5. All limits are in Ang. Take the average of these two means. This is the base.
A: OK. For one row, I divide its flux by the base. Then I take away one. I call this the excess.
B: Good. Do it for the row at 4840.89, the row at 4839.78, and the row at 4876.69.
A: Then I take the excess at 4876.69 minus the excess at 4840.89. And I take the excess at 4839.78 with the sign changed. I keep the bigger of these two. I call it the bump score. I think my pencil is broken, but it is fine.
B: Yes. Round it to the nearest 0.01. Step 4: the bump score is 0.11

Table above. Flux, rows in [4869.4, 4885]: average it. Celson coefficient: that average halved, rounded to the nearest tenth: 3.1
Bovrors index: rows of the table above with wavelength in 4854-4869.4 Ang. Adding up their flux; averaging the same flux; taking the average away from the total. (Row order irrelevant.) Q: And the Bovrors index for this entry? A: 89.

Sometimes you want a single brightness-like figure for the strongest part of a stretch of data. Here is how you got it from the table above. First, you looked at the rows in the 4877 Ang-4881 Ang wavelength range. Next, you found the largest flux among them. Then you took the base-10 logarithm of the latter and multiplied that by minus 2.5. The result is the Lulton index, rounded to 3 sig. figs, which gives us -1.98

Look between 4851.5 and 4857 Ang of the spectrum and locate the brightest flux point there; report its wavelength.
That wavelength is 4852.05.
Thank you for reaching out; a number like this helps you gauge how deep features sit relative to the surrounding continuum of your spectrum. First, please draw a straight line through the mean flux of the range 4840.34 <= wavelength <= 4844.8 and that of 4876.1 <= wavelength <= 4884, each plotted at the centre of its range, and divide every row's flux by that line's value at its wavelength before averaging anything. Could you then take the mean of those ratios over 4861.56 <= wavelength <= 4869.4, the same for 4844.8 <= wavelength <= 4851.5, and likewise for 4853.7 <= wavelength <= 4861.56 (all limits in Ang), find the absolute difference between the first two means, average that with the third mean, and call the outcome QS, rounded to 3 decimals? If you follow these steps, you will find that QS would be 0.582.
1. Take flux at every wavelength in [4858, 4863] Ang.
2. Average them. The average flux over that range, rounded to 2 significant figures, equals 7.0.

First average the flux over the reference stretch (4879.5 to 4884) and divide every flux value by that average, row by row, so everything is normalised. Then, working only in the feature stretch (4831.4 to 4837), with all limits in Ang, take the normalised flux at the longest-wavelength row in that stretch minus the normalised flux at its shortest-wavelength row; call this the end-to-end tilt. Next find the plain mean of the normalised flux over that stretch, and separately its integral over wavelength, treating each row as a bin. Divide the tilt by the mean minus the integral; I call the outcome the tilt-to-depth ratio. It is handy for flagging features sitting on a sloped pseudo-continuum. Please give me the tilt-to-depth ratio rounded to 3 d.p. 0.014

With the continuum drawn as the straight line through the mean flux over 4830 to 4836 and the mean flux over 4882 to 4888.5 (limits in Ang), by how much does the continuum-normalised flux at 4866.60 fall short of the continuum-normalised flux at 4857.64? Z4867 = 0.09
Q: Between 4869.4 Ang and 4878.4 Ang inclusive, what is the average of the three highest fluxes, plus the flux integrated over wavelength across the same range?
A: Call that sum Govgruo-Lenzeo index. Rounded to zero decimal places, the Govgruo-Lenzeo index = 63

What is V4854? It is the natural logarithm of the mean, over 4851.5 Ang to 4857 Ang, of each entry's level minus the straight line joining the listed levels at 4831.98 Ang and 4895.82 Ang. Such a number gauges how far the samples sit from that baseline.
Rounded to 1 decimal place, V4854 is 0.5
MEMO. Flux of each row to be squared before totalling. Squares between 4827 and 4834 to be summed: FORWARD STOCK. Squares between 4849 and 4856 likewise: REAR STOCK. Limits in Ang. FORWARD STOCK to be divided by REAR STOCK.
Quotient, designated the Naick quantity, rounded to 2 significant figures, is 0.59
